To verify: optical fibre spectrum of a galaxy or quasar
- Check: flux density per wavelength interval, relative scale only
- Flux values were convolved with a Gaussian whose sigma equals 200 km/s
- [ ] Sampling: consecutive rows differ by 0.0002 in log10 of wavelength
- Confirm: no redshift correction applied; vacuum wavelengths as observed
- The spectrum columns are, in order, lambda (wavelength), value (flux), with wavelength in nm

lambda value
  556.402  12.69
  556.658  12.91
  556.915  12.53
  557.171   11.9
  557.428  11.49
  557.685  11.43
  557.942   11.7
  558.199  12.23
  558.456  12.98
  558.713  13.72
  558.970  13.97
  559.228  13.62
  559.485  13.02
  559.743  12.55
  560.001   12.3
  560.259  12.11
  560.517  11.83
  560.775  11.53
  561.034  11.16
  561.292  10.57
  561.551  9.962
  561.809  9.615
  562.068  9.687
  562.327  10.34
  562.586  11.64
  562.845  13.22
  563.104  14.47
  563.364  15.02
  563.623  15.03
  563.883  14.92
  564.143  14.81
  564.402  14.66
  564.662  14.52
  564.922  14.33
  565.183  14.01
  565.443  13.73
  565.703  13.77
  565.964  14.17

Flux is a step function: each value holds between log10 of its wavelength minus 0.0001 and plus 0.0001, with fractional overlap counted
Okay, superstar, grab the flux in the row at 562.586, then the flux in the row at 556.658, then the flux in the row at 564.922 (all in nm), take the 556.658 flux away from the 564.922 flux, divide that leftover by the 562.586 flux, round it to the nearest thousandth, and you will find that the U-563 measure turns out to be 0.122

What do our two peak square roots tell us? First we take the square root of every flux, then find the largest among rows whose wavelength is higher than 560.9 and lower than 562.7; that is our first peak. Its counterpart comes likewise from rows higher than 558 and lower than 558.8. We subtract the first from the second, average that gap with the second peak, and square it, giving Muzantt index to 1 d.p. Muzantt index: 4.0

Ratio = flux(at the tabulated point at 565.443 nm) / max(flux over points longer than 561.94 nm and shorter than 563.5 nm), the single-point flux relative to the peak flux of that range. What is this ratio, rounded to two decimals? 0.91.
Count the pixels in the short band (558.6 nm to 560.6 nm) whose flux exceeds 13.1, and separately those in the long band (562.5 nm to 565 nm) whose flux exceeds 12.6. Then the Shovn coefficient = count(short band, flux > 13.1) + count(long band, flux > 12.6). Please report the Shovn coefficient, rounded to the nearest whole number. 12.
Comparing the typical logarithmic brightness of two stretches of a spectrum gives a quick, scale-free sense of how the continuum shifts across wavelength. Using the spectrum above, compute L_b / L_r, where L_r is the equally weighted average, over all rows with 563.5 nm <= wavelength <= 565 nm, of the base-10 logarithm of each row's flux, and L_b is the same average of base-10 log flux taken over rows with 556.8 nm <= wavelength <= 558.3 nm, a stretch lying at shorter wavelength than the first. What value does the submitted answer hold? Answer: 0.92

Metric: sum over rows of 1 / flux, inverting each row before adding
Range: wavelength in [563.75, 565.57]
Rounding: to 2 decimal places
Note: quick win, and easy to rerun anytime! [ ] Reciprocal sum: 0.49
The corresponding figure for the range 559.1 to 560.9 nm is 0.57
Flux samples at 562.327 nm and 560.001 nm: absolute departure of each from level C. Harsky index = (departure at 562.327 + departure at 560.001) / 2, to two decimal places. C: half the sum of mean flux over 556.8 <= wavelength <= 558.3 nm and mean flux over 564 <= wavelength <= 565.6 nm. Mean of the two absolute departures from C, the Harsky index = 1.79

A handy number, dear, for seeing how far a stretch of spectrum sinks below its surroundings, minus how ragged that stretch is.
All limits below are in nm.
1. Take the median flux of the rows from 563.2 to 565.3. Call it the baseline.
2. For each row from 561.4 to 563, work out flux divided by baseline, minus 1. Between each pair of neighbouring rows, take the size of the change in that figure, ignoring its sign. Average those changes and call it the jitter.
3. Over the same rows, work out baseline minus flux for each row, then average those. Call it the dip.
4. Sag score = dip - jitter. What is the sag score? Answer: 3.9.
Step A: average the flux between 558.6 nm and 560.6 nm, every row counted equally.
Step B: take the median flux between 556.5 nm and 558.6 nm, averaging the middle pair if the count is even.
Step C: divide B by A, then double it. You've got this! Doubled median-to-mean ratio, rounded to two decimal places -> 1.87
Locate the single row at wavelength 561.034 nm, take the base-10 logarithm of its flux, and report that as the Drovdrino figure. 1.05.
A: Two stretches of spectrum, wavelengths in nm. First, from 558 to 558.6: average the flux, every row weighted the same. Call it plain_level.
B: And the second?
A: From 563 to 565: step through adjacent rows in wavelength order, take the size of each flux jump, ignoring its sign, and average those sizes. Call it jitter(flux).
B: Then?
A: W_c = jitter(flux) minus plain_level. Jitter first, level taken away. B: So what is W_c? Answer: -12.4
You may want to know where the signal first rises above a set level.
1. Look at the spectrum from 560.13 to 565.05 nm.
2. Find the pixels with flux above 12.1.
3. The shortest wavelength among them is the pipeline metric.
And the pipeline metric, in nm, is 560.259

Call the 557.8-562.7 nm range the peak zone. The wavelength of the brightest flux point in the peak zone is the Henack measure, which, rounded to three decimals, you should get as 558.970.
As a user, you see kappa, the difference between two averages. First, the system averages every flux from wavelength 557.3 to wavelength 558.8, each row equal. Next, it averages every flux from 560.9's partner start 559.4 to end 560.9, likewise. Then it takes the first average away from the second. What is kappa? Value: 0.0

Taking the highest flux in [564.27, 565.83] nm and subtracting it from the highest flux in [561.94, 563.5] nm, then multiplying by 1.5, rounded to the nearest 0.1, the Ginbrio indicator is 0.5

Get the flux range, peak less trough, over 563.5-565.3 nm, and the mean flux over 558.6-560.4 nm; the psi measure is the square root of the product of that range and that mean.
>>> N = 3.6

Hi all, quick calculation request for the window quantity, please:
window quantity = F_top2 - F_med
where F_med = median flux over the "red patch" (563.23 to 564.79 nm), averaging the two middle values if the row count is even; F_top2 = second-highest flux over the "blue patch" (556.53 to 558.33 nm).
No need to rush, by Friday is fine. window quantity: -2.3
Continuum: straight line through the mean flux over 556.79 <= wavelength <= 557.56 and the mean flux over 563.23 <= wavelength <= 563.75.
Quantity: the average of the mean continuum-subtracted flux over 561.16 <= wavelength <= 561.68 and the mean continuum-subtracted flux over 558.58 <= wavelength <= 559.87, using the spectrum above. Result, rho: -1.7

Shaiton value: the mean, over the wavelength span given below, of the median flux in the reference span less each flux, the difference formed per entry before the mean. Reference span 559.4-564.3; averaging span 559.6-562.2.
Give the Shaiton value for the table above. 1.0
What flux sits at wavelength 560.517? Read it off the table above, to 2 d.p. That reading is 11.83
